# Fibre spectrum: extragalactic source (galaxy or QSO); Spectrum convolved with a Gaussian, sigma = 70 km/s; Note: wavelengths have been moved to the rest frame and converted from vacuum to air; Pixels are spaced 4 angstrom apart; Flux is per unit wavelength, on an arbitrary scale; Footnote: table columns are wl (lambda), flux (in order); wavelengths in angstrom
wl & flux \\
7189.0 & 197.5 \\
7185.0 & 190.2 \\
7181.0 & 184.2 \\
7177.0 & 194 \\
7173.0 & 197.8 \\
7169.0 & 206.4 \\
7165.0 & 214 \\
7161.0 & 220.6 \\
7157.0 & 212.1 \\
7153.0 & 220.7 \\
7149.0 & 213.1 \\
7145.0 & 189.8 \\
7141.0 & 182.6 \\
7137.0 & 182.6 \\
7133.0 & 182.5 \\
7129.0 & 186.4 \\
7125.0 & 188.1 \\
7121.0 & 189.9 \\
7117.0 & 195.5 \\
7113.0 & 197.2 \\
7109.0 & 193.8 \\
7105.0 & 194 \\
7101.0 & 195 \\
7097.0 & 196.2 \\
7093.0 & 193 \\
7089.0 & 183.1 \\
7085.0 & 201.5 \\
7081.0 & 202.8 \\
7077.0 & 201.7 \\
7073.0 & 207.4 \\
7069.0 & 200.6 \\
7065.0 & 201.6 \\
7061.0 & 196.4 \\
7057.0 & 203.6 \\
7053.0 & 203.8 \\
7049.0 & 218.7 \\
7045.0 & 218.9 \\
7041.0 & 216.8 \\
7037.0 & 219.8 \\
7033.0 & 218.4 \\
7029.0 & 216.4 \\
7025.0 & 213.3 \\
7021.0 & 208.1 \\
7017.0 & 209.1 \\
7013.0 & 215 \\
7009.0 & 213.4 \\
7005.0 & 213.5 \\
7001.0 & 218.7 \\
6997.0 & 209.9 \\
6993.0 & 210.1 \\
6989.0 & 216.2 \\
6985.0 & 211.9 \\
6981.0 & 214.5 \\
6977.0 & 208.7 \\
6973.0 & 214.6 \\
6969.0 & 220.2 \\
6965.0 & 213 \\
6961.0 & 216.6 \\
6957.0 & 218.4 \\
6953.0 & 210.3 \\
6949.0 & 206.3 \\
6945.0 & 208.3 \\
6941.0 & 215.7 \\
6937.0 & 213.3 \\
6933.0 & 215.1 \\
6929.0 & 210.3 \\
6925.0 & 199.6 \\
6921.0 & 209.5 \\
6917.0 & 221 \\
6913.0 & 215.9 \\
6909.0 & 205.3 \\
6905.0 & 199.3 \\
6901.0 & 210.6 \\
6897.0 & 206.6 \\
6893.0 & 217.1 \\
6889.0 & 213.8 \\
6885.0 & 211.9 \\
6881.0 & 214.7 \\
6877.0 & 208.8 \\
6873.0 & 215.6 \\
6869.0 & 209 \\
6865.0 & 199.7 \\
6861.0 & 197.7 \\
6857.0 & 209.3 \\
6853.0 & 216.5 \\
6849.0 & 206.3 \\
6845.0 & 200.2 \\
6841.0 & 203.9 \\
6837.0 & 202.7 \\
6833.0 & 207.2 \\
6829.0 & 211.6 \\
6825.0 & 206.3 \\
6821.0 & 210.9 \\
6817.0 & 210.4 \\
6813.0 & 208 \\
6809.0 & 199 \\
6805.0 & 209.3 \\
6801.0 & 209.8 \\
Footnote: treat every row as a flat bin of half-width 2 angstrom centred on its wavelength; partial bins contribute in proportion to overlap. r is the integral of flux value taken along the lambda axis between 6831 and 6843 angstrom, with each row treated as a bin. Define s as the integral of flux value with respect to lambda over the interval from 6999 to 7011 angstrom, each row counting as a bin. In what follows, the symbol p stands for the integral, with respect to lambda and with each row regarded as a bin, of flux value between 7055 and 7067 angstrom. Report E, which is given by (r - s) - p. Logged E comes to -2534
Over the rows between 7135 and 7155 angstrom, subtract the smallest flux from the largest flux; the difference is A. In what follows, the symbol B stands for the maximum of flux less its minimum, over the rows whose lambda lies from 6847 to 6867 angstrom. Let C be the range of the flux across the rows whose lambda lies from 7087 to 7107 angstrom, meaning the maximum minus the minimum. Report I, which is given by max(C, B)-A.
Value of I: -19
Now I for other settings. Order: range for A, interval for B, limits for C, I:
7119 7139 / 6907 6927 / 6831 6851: 14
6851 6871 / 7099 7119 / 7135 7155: 19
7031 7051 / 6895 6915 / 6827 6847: 14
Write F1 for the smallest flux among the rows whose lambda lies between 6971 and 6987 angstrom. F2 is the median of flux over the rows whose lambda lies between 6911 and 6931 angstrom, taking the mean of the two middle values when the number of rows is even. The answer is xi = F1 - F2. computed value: -2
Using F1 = 208.7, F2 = 210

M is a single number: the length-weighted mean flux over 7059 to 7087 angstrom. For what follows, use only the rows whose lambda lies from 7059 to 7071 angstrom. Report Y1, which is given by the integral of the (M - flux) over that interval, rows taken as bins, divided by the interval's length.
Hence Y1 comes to 2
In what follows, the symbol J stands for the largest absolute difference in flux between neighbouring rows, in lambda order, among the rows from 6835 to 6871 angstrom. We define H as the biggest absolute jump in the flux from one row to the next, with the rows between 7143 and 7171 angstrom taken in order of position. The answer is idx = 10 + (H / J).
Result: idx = 12.0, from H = 23.3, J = 12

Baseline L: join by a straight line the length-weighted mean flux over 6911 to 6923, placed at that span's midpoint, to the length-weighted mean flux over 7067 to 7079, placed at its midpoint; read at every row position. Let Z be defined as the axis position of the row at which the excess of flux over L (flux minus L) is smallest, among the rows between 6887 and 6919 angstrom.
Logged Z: 6905.0 angstrom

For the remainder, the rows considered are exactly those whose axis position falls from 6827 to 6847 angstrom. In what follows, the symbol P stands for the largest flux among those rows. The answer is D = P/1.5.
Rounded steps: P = 211.6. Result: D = 141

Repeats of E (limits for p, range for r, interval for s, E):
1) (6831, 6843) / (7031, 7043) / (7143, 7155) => -2330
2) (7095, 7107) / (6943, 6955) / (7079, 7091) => -2191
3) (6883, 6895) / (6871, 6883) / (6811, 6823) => -2532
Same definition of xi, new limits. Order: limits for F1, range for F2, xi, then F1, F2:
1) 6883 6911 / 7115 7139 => 12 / 199.3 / 187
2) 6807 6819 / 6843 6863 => -7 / 199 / 206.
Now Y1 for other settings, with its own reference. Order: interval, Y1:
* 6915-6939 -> -10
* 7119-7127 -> 13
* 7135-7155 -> 4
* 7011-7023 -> -9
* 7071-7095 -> 3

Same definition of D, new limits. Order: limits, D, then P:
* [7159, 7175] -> 147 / 220.6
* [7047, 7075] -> 146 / 218.7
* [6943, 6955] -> 140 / 210.3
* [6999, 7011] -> 146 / 218.7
